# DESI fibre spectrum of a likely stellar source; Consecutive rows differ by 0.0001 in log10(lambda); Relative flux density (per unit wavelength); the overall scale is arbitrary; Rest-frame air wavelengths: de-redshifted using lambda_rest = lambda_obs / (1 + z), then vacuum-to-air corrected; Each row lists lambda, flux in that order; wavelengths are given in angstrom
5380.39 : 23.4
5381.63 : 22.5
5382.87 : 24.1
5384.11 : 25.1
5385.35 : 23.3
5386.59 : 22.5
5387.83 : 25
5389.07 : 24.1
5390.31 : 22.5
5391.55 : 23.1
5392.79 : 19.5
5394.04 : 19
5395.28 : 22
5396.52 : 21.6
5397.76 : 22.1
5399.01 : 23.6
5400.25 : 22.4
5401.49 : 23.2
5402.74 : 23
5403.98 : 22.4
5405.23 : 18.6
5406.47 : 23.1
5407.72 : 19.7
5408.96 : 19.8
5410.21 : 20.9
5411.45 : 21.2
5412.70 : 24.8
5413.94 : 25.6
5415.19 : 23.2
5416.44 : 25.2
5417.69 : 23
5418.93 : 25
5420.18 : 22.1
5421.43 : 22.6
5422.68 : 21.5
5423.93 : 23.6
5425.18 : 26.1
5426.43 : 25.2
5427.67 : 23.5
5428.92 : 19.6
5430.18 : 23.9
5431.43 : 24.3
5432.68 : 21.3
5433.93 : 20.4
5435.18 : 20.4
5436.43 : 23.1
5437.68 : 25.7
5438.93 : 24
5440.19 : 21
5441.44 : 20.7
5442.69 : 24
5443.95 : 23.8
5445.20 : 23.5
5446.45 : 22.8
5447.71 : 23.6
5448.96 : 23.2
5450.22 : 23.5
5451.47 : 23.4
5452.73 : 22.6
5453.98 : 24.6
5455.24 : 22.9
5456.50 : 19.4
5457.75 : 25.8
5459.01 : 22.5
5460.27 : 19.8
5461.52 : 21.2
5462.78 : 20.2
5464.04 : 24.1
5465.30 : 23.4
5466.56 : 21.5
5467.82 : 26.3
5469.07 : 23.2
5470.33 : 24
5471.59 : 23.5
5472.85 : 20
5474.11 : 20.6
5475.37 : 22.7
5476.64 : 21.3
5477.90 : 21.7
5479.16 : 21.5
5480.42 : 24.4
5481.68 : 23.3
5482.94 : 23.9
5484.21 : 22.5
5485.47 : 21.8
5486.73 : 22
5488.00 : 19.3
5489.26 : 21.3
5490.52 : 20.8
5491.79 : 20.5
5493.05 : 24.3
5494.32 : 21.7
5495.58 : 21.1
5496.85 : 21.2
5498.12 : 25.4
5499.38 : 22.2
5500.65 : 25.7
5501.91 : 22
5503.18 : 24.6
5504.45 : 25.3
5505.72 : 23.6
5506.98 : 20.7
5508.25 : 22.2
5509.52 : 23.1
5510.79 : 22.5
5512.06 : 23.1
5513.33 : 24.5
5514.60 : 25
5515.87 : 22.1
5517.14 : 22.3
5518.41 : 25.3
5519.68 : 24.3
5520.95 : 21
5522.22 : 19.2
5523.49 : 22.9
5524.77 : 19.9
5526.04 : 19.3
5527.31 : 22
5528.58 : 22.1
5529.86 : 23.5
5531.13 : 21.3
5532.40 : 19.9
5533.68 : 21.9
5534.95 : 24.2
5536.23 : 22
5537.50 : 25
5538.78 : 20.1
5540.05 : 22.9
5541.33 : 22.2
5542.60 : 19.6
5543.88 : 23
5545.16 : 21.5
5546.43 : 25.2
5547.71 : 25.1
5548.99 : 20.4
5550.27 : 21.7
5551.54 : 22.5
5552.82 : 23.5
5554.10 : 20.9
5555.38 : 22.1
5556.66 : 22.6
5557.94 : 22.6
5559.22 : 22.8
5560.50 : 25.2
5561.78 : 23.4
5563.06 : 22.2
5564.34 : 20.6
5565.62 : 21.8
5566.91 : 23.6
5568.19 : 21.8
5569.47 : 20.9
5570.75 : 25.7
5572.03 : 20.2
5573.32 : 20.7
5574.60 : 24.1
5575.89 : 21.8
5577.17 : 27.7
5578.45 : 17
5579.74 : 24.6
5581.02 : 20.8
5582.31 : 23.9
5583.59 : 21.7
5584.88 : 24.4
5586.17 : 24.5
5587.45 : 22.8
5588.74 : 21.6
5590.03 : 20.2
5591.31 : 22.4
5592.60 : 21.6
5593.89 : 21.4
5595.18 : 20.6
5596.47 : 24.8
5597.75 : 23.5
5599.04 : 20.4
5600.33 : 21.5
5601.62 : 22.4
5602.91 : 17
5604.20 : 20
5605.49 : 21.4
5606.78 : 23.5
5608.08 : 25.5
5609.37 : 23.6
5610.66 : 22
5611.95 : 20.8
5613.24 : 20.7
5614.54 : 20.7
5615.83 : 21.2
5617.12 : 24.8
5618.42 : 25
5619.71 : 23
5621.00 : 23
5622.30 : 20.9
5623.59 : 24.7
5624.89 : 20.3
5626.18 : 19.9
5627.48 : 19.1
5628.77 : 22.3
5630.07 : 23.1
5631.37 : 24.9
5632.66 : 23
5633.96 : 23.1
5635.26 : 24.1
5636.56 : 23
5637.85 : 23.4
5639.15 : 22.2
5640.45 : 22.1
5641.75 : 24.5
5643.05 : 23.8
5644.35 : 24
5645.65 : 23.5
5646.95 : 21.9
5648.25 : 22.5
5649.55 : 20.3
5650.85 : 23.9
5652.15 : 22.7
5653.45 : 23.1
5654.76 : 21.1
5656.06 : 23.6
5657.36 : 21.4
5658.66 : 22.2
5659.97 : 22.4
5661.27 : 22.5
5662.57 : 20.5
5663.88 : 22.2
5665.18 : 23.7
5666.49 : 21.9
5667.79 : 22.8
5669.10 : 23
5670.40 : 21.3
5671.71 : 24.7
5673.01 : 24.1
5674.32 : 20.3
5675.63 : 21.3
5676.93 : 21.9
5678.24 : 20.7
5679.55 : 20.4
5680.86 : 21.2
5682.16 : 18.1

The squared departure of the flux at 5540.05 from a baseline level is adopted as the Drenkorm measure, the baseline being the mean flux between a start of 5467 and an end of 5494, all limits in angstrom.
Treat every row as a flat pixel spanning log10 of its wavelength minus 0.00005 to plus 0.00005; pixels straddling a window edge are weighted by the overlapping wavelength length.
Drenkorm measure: 0.3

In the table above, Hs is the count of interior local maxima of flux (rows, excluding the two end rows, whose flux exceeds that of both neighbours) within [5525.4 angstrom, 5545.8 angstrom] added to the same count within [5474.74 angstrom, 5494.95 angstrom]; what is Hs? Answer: 11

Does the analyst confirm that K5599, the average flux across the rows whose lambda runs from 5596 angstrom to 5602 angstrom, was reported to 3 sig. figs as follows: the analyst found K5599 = 22.5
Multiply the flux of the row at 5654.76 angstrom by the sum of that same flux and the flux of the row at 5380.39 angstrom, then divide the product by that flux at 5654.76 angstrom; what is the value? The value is 44.5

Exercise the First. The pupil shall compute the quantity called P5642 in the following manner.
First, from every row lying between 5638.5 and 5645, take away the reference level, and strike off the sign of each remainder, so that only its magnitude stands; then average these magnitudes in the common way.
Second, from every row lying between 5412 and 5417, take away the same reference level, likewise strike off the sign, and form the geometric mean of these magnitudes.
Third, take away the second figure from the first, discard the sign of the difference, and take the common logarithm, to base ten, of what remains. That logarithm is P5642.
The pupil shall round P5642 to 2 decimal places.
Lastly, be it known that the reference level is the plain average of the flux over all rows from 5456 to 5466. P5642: 0.07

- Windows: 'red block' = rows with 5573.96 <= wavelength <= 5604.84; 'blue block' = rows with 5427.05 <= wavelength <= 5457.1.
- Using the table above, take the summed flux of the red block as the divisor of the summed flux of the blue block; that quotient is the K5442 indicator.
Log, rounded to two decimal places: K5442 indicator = 1.03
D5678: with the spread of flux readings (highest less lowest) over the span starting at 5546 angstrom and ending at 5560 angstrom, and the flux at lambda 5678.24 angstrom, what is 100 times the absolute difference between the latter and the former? 1590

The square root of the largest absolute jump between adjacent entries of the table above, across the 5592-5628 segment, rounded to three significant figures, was 2.32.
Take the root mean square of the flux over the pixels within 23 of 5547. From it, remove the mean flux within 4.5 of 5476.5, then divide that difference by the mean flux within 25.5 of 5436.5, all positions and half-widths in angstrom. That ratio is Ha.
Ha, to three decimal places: 0.022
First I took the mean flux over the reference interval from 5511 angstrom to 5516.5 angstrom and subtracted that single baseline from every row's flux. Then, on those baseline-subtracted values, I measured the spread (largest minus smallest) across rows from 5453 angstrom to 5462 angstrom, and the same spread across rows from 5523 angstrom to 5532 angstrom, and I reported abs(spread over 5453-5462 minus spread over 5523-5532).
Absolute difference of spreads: 2.2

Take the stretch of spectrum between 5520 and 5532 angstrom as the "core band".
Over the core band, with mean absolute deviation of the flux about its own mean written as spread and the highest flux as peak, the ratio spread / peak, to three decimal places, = 0.053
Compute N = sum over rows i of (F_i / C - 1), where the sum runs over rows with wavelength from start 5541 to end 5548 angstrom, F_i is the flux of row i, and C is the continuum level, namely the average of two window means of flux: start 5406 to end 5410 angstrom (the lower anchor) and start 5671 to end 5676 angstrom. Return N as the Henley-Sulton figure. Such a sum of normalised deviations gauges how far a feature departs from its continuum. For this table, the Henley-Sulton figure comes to 0.29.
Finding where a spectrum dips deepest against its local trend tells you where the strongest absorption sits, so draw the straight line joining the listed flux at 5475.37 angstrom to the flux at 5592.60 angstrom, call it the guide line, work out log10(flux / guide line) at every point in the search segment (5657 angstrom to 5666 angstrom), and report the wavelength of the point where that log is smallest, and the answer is 5662.57 angstrom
